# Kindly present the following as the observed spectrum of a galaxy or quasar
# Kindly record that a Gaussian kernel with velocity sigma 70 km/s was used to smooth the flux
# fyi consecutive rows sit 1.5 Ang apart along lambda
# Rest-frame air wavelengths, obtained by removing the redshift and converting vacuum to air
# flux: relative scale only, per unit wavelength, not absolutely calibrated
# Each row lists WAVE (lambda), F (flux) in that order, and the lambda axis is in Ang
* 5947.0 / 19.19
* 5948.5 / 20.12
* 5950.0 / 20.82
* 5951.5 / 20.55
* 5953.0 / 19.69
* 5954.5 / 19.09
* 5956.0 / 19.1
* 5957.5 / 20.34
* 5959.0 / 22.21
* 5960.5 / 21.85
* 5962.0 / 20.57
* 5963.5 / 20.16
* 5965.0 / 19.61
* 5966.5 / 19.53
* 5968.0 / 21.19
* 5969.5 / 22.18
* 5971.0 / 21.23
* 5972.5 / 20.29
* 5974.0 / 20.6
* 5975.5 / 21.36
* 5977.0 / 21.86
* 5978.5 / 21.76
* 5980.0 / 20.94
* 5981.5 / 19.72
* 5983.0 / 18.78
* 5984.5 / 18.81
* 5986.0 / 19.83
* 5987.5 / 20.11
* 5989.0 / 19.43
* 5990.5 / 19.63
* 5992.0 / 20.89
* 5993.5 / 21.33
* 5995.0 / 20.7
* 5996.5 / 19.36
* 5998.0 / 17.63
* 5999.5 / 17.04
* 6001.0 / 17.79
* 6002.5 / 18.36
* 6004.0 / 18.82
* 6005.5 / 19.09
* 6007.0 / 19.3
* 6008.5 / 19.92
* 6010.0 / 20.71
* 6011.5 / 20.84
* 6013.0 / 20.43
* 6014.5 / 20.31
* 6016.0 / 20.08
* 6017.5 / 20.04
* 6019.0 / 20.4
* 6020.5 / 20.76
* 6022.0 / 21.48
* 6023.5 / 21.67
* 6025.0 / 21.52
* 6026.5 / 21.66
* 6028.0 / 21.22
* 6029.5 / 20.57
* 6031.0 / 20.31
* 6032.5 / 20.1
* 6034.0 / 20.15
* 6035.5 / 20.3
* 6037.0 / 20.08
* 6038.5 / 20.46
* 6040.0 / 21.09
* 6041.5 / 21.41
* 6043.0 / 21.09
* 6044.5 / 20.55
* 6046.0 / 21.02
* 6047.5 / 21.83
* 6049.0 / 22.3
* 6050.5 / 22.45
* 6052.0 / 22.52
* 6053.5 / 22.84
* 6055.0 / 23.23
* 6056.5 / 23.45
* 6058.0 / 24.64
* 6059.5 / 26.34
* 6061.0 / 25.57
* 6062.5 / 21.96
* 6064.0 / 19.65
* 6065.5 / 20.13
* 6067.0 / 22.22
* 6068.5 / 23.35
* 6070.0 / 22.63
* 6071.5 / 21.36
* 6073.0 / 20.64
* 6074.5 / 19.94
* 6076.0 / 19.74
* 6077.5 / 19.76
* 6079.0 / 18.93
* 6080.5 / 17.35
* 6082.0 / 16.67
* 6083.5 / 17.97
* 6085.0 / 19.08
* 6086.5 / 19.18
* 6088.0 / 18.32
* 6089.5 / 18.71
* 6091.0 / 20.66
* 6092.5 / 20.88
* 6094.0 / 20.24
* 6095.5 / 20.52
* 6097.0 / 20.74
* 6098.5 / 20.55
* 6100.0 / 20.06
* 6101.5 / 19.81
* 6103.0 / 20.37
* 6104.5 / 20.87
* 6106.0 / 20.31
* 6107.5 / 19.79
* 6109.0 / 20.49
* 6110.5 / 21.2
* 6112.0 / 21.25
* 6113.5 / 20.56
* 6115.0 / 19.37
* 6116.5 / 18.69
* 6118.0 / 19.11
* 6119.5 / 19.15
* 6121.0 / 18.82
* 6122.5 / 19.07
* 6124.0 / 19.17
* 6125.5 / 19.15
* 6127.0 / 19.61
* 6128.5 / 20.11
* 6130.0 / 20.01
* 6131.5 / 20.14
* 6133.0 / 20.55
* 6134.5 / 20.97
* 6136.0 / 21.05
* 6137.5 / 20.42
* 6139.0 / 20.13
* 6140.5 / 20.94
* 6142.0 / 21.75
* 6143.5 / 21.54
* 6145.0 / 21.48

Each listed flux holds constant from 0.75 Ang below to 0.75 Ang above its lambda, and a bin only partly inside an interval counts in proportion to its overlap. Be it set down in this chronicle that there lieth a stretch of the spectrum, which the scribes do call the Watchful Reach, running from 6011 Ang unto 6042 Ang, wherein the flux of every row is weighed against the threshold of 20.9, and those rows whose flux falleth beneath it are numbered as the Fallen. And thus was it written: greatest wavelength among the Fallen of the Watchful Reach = 6038.5 Ang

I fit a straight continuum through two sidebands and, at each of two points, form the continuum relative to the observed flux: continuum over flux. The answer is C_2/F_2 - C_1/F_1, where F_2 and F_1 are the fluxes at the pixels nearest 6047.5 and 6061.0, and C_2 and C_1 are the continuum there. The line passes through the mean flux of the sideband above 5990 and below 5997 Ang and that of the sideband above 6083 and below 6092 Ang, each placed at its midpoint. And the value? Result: 0.139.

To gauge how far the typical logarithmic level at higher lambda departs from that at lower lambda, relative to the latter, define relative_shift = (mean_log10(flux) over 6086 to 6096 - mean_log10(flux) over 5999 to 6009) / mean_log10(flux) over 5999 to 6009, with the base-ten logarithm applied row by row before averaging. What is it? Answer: 0.02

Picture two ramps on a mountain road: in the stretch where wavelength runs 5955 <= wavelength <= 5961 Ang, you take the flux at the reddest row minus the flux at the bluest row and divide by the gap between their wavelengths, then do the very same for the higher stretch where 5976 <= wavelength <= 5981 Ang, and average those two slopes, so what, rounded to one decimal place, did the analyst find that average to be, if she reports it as 0.2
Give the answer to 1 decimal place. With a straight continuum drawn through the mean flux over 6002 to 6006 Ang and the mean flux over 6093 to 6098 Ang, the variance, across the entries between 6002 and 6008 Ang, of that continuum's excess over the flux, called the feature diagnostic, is 0.1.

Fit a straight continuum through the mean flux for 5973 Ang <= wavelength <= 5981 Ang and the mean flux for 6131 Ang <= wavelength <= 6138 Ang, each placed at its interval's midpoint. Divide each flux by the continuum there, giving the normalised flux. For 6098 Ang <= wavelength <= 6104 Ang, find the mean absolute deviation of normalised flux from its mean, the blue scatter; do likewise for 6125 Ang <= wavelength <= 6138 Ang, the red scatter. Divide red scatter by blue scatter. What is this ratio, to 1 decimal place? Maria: 1.8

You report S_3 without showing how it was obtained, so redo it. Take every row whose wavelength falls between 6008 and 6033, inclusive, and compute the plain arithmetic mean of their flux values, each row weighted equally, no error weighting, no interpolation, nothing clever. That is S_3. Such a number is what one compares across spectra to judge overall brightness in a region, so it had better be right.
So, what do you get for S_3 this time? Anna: 20.7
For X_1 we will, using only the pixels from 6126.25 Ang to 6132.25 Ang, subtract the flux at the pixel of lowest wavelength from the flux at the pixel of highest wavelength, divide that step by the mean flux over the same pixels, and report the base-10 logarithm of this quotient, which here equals -1.6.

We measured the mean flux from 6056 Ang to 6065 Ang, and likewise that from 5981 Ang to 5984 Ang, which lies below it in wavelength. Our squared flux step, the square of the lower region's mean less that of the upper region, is 19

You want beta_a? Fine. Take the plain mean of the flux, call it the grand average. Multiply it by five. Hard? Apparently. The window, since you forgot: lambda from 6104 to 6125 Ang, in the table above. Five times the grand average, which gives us 99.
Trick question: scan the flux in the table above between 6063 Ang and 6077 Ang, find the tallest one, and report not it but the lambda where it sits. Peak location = 6068.5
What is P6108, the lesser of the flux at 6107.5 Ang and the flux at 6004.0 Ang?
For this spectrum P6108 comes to 18.8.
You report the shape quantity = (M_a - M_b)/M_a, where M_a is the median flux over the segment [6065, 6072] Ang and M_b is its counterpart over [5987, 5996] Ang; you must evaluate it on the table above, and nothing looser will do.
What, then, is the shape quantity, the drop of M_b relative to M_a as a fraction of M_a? 0.08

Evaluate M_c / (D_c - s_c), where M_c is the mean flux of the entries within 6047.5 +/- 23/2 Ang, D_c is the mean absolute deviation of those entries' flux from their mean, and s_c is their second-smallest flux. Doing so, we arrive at -1.13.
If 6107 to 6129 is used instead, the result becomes -1.09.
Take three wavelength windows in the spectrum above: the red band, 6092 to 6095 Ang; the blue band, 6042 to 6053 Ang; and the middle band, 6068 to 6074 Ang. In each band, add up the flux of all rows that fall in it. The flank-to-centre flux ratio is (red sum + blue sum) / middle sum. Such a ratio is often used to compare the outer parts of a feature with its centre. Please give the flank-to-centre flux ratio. 2.2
